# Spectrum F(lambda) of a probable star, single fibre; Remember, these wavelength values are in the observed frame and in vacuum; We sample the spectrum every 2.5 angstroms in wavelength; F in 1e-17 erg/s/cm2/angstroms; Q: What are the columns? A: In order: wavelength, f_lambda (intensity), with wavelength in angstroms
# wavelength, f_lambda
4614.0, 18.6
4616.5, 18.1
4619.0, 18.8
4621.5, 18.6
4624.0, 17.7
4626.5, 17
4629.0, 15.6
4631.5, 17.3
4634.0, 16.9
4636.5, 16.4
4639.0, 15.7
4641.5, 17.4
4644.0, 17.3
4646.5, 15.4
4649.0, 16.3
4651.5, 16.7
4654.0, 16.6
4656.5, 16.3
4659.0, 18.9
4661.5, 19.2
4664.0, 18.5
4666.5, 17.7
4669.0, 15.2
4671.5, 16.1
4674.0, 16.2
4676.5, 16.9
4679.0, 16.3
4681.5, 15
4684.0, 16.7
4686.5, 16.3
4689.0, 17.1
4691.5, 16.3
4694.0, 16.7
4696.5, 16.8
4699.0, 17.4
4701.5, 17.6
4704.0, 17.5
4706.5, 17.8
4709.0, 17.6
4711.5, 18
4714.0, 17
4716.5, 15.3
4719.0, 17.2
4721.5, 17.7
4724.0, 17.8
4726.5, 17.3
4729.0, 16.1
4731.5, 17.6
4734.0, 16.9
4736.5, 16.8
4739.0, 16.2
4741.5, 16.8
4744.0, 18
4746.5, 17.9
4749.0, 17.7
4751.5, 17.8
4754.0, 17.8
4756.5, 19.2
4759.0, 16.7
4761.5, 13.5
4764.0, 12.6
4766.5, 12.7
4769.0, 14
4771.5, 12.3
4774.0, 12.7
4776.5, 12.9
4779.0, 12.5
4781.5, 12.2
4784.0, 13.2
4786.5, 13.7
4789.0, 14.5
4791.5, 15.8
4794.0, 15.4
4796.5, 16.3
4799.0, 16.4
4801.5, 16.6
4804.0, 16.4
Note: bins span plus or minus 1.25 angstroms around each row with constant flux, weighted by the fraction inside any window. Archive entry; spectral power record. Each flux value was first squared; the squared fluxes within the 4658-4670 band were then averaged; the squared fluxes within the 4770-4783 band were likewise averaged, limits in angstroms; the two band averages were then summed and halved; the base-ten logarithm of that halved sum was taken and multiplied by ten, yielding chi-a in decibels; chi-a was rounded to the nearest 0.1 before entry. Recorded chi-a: 23.8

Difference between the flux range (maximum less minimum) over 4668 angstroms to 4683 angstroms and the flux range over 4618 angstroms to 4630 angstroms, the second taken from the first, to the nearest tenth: -1.3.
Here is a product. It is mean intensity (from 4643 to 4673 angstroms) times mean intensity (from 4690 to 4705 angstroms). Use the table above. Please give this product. 290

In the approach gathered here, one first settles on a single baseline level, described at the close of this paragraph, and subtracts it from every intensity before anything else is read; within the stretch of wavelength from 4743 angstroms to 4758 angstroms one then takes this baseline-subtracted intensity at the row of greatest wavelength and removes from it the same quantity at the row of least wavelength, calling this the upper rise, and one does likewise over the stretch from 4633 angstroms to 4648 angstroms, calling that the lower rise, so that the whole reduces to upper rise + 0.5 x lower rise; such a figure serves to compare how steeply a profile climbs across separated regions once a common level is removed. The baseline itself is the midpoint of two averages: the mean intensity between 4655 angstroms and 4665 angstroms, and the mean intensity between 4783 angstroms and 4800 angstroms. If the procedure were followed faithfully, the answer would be 0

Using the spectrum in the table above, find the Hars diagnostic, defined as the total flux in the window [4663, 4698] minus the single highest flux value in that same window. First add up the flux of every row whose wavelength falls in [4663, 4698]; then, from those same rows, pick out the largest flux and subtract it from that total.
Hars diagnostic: 213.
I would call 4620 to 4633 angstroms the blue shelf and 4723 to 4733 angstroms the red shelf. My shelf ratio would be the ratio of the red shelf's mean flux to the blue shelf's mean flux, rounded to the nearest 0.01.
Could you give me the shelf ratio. 1.00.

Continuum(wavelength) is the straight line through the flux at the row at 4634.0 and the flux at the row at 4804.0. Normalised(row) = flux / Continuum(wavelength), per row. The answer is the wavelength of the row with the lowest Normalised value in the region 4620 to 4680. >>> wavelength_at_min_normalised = 4669.0 angstroms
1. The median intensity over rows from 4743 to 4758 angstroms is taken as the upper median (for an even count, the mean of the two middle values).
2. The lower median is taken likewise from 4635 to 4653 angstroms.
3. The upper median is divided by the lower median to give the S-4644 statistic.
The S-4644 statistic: 1.09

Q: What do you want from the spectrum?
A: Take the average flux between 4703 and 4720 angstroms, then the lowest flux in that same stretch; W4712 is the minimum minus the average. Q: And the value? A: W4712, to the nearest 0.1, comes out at -1.9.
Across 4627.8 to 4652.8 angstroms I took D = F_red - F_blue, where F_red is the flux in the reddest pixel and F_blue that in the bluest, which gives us 1.1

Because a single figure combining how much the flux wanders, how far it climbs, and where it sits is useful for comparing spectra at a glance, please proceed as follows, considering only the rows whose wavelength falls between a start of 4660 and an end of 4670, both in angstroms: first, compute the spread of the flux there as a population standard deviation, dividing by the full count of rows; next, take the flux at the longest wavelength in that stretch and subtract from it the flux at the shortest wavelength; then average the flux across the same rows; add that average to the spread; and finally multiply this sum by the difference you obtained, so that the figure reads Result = -77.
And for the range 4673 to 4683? -20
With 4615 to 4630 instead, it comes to -47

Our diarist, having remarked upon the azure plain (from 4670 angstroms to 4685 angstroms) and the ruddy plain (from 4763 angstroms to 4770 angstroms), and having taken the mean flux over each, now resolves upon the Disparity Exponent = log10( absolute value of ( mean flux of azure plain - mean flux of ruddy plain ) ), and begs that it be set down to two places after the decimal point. 0.49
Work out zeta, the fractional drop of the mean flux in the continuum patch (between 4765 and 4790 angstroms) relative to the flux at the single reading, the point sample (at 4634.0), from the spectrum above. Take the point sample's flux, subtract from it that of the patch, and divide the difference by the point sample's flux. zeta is 0.23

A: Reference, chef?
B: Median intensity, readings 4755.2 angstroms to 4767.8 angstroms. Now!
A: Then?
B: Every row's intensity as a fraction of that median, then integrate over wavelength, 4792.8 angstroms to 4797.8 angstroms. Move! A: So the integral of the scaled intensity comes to 5.87 angstroms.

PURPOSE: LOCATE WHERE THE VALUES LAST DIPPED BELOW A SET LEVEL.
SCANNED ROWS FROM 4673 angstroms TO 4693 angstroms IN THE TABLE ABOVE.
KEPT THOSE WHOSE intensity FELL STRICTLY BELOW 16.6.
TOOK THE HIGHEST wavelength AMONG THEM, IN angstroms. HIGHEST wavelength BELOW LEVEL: 4691.5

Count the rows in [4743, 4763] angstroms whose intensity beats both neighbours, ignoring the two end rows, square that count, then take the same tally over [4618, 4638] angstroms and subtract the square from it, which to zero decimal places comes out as 0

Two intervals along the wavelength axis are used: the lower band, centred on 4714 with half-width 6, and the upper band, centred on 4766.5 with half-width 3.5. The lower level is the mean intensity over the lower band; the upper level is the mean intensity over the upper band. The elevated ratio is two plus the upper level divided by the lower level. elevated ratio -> 2.77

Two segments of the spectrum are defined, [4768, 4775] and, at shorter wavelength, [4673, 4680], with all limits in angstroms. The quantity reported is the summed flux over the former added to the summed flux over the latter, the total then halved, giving 44.2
